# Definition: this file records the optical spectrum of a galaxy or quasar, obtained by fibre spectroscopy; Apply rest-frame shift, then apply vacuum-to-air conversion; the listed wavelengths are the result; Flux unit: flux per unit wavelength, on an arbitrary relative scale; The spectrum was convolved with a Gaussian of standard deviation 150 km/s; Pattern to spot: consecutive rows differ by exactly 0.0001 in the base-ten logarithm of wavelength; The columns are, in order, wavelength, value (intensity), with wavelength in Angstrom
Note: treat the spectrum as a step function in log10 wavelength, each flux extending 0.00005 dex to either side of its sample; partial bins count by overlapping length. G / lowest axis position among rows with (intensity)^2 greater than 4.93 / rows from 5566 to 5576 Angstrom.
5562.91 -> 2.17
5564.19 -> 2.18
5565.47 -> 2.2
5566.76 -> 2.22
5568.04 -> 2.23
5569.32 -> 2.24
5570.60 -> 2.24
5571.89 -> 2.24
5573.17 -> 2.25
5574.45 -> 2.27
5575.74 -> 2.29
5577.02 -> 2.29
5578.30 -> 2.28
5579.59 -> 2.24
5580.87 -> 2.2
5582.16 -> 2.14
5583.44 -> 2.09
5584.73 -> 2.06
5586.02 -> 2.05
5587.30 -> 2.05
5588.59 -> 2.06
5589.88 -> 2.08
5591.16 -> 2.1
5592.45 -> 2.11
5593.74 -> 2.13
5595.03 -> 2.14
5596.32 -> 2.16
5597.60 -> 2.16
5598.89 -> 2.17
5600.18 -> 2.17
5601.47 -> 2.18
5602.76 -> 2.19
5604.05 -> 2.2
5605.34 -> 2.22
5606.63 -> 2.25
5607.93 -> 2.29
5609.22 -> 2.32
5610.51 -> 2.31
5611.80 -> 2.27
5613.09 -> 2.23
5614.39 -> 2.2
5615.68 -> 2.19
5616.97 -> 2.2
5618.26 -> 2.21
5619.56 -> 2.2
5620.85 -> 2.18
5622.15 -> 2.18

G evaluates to 5568.04 Angstrom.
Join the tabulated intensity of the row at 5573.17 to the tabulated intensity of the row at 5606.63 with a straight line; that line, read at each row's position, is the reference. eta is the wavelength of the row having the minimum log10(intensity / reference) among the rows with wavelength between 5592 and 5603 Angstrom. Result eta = 5592.45 Angstrom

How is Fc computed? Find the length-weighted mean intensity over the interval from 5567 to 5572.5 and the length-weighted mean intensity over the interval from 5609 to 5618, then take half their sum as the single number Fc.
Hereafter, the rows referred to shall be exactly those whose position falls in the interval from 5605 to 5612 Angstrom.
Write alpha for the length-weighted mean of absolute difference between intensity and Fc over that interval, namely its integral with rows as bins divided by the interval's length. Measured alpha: 0.05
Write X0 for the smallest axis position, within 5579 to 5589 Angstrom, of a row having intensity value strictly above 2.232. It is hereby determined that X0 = 5579.59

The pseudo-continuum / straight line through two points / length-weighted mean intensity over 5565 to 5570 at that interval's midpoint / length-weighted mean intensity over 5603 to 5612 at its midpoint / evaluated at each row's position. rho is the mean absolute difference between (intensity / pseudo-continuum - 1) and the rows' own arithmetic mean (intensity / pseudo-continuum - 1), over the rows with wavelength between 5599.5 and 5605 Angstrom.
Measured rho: 0.0039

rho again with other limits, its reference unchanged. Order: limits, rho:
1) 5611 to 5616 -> 0.0127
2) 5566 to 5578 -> 0.0082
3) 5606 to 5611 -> 0.0094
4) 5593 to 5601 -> 0.0052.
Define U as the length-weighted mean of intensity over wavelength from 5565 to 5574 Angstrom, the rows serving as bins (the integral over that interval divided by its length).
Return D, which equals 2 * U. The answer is 4.46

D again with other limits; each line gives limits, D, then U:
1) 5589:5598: 4.25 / 2.12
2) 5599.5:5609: 4.43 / 2.22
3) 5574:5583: 4.48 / 2.24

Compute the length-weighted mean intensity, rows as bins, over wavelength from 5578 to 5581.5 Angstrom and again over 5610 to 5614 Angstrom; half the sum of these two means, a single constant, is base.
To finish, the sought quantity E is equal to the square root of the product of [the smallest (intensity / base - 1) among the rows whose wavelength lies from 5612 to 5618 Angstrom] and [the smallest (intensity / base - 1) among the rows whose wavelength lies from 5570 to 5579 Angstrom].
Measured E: 0.010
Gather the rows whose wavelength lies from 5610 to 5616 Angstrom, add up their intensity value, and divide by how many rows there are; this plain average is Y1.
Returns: 2.24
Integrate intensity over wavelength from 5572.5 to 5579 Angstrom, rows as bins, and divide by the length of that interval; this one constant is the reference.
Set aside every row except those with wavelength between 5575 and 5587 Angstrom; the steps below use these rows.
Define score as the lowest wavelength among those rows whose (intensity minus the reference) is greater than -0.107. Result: 5575.74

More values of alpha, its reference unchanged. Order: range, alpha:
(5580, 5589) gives 0.14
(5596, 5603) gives 0.07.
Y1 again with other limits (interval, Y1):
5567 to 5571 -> 2.24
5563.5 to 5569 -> 2.21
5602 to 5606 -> 2.20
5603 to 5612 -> 2.27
